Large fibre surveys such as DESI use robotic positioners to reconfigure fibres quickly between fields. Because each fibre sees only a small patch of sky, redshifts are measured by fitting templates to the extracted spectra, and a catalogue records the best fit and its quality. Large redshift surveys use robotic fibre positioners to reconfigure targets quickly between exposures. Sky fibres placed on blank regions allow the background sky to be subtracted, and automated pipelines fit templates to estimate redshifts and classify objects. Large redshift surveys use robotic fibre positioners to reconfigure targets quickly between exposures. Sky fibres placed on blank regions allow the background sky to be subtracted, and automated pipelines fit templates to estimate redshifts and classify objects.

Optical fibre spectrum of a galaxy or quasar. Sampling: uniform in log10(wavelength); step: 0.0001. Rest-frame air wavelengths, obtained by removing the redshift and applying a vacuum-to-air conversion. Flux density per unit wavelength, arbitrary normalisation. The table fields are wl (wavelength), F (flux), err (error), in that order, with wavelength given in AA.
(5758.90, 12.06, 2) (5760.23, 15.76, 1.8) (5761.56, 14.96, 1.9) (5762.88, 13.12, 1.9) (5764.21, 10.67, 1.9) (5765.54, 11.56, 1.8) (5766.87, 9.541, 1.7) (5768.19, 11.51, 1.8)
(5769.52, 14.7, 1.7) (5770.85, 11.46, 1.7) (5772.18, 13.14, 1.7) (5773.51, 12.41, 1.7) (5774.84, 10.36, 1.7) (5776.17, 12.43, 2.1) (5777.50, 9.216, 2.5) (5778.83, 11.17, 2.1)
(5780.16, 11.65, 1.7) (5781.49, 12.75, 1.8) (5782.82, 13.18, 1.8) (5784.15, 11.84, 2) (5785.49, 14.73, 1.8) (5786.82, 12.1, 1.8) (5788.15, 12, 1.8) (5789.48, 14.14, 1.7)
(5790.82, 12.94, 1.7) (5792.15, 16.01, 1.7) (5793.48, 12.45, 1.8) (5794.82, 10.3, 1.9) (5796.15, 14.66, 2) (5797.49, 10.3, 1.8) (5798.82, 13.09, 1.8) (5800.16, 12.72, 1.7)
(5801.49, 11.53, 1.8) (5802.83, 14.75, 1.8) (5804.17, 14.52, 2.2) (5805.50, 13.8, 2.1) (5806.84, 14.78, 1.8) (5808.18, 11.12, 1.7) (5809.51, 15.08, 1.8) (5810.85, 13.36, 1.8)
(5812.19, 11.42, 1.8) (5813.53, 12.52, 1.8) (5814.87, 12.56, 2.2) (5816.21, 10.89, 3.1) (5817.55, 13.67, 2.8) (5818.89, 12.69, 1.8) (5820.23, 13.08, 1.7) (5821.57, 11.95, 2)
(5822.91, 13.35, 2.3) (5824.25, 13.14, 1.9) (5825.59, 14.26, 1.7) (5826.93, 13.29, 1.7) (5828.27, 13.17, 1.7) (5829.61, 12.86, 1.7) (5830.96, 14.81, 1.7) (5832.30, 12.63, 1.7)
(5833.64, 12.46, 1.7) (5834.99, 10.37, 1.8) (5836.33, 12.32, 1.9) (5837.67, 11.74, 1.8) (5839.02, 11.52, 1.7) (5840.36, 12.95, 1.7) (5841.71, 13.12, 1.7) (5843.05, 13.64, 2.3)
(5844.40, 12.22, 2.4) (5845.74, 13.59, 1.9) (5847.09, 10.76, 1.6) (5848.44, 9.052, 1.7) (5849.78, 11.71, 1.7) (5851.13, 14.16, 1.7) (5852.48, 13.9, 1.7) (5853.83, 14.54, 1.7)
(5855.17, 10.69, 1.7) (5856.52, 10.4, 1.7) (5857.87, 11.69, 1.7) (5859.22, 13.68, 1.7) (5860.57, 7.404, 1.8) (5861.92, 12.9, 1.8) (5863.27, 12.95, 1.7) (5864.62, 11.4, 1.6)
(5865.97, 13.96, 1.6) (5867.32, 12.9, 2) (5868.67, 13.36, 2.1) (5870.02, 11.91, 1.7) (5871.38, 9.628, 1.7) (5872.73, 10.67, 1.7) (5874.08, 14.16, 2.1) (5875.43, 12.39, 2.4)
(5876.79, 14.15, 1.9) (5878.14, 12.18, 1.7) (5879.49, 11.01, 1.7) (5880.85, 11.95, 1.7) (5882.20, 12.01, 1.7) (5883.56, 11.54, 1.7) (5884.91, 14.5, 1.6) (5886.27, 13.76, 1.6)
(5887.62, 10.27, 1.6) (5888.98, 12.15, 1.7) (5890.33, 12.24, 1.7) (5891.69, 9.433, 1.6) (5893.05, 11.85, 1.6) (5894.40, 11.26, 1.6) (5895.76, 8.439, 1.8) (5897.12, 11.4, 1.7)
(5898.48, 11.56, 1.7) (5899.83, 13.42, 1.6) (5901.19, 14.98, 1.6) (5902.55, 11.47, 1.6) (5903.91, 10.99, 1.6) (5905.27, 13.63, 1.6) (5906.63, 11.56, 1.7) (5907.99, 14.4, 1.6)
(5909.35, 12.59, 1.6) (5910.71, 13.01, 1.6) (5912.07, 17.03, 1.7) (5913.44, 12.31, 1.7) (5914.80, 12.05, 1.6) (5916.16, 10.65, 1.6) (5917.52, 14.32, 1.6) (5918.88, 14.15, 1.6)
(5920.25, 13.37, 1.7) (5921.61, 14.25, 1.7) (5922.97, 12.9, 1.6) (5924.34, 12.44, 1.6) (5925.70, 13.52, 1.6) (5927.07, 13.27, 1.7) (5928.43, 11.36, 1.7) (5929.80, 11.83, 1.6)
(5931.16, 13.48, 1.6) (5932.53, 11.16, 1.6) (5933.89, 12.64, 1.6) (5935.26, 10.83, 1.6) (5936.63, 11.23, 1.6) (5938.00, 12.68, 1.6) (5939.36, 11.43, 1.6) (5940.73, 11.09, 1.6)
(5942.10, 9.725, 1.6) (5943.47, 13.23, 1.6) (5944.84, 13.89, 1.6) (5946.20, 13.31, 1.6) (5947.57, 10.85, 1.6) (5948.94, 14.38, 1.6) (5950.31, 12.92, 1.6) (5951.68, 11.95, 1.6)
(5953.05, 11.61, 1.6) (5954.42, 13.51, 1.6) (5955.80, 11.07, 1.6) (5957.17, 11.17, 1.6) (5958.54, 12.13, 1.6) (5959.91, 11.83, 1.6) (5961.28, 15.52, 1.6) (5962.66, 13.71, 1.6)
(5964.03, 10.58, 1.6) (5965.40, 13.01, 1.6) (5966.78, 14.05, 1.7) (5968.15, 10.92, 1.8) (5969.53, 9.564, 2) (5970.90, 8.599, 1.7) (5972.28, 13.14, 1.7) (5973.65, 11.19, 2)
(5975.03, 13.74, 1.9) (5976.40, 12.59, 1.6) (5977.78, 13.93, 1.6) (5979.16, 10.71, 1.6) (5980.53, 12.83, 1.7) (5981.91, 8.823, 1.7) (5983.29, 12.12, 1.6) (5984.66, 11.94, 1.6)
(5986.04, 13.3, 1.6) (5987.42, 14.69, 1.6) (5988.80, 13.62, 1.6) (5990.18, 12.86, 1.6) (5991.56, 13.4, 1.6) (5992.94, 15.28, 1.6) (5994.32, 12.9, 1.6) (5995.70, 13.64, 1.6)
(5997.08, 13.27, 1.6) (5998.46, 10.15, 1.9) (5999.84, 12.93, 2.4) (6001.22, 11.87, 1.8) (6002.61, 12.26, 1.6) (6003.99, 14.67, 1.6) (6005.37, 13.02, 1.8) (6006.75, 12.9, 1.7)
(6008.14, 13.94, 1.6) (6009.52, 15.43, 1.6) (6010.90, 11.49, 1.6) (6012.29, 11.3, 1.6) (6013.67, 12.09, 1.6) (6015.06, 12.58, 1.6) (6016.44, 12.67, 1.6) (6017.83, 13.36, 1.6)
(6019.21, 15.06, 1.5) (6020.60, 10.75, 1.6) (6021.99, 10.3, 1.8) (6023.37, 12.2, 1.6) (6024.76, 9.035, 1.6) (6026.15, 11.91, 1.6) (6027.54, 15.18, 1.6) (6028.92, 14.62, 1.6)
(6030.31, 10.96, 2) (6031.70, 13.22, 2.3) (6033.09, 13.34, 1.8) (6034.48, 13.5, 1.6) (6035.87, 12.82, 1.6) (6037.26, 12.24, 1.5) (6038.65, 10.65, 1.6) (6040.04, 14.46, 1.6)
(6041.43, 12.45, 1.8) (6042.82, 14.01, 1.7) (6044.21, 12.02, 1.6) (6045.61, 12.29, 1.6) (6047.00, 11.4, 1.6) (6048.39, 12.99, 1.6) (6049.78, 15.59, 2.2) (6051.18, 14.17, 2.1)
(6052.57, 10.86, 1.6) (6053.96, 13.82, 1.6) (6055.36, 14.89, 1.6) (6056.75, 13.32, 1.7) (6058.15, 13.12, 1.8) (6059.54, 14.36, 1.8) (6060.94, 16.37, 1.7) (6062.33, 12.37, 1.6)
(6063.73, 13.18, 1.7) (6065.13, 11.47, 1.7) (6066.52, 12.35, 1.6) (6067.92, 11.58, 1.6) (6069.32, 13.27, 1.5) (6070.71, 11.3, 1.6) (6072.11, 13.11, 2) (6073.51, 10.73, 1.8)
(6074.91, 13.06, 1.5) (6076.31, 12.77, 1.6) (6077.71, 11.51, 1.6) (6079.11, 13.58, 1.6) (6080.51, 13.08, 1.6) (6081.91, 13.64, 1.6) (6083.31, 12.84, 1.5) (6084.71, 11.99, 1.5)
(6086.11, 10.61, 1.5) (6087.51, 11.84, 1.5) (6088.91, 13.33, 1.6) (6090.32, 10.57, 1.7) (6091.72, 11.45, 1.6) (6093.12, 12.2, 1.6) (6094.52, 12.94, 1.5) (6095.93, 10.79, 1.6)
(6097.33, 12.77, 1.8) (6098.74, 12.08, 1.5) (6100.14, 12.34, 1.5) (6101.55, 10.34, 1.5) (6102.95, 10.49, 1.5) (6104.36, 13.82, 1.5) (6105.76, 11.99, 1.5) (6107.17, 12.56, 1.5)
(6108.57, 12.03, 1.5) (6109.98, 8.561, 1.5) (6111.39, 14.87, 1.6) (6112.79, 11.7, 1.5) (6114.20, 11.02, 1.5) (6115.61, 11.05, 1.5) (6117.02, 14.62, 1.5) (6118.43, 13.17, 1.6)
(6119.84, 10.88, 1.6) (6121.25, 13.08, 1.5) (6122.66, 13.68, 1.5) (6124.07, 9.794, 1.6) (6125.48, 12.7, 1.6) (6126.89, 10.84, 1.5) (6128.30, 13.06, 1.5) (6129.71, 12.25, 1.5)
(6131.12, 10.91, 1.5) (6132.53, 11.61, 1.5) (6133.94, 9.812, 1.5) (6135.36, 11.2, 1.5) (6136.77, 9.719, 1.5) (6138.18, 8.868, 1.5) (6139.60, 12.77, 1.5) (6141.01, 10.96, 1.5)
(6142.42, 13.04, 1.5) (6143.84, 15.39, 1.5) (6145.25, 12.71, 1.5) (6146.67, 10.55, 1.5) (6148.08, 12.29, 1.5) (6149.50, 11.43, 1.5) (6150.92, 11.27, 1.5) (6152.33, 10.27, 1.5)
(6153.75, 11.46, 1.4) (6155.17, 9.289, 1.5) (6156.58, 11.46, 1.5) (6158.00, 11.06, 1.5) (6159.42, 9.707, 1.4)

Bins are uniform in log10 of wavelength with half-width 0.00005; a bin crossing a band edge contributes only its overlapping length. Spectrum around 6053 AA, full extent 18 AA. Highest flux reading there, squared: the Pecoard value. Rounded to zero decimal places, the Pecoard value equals 268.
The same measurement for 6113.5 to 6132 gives 214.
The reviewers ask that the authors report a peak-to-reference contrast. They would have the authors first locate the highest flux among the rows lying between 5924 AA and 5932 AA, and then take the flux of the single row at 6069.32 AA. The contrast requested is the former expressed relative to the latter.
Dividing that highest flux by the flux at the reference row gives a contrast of 1.02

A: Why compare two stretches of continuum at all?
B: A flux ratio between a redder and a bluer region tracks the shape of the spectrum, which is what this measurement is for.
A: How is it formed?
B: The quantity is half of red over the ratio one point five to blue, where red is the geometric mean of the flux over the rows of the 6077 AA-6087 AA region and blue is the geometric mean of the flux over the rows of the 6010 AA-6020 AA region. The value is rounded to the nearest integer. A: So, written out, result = 52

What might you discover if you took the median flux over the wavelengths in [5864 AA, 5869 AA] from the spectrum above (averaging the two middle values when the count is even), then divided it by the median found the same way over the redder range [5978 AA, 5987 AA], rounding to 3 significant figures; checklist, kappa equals 1.09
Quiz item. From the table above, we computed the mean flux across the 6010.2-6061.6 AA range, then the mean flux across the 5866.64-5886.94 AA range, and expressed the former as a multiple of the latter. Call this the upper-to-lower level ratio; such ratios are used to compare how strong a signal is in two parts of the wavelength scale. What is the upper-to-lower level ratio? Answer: 1.04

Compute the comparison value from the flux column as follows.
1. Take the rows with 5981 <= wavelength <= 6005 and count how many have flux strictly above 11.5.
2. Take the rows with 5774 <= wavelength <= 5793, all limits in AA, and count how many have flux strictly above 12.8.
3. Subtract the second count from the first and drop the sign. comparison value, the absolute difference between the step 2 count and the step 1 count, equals 10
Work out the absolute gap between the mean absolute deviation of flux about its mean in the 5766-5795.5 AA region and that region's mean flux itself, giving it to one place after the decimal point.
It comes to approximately 11.0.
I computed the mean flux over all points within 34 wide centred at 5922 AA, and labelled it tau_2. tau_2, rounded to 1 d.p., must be 12.8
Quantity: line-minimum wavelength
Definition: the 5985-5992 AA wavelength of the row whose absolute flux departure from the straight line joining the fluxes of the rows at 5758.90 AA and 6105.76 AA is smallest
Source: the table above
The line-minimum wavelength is 5990.18 AA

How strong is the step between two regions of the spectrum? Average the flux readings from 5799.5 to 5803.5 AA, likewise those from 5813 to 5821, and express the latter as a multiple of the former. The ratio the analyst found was 0.97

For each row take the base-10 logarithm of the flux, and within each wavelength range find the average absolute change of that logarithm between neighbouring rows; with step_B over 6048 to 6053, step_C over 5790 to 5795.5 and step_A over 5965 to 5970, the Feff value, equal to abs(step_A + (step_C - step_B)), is 0.083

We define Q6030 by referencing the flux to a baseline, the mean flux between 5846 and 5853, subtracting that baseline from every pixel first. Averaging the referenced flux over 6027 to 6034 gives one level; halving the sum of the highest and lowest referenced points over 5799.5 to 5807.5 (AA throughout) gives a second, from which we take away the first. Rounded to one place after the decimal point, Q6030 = -0.3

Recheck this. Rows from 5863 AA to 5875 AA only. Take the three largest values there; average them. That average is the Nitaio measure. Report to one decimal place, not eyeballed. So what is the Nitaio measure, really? 13.8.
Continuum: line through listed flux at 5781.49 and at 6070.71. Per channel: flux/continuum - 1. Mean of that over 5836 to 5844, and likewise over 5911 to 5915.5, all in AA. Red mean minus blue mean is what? 0.13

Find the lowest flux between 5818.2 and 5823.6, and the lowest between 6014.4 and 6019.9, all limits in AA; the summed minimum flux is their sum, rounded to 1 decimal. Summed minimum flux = 24.5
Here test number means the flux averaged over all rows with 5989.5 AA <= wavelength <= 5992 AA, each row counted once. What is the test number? 13.1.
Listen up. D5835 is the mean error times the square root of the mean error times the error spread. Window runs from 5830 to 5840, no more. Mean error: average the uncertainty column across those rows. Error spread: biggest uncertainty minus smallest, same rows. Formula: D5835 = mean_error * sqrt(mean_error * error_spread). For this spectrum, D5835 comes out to 1.04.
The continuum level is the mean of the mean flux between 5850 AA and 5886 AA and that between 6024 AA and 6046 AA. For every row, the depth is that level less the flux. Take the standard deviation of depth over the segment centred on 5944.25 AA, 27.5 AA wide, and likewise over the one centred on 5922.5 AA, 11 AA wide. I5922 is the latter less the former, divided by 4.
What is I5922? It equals -0.15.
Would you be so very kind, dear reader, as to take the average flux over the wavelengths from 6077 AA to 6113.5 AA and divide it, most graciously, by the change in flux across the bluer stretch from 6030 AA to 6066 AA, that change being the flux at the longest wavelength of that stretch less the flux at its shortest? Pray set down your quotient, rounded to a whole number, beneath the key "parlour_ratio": 24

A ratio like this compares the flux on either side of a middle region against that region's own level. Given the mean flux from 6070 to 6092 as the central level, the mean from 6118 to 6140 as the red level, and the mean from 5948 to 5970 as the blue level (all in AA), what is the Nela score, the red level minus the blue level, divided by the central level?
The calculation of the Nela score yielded -0.07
